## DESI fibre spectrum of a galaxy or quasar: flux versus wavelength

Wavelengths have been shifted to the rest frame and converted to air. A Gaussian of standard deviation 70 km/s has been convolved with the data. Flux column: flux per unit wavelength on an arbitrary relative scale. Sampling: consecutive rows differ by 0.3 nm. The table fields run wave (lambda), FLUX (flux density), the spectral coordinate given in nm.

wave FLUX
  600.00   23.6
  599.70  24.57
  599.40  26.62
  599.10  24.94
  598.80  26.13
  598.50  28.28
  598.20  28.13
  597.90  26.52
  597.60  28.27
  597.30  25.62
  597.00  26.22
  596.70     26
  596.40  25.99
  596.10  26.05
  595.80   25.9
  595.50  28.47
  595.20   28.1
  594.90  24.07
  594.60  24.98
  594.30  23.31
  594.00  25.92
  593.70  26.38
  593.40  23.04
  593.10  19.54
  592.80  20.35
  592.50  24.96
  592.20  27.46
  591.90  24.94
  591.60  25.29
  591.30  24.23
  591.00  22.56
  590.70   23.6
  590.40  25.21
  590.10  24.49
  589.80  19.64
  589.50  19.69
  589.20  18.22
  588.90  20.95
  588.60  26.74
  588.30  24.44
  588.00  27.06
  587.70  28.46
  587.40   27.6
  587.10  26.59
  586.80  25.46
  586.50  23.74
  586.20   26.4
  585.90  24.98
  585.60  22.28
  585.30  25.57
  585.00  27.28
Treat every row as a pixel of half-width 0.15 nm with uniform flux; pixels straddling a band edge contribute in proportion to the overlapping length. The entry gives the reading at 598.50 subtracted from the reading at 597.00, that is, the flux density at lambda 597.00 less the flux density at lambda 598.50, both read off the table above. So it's -2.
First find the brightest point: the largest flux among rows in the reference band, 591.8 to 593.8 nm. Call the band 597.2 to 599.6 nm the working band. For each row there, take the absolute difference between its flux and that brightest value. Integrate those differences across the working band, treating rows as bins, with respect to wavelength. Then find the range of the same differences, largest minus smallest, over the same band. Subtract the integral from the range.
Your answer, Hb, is -1.1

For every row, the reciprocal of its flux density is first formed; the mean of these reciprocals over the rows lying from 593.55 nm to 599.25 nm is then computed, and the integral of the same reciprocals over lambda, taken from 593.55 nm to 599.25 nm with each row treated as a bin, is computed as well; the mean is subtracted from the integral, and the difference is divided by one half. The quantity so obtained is 0.36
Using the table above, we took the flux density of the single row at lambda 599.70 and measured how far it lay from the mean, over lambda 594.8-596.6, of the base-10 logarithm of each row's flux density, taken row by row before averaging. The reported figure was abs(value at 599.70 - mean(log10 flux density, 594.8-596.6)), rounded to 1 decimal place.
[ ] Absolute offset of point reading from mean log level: 23.1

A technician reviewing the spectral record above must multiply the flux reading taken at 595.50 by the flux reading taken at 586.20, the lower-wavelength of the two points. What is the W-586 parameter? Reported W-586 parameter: 752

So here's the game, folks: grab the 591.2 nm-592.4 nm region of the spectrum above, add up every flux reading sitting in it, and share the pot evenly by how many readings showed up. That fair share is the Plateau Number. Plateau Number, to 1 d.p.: 25.5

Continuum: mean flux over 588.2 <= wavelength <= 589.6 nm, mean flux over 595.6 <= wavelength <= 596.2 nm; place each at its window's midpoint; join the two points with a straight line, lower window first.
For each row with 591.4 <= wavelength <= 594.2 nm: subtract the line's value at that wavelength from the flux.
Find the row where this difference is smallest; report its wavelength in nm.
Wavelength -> 593.10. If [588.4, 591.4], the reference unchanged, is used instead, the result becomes 589.20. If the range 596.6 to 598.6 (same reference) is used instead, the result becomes 597.30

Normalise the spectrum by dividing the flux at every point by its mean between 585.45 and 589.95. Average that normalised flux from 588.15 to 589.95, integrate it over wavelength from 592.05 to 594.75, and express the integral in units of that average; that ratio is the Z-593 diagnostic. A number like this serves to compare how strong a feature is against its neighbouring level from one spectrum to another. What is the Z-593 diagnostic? 3.0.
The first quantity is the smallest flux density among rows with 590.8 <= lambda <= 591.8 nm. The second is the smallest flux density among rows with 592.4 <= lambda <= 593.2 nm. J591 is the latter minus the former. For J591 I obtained -3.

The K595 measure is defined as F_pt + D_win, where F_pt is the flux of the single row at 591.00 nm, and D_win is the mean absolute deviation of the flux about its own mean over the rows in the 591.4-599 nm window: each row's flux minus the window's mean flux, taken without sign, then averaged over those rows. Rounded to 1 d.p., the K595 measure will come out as 24.2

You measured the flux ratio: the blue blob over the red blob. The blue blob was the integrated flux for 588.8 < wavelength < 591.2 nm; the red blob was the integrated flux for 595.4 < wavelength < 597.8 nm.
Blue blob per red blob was 0.82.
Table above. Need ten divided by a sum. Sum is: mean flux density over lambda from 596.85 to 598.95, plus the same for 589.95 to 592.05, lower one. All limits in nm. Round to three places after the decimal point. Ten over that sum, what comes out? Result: 0.195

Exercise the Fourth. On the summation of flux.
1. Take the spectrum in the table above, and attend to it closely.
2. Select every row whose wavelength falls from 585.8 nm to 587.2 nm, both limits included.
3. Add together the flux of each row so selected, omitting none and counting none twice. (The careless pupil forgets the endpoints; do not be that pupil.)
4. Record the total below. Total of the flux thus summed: 127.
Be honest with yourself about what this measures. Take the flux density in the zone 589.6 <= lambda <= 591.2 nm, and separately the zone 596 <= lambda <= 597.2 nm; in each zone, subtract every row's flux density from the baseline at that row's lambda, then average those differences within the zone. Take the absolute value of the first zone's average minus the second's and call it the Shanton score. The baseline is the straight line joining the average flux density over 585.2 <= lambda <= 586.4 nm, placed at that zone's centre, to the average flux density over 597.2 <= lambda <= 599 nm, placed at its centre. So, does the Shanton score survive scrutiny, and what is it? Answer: 1.8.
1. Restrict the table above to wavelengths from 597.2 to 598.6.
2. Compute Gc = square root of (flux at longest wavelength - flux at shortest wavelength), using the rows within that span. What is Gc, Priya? 1.63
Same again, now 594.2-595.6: 2.27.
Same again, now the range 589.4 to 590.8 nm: 1.98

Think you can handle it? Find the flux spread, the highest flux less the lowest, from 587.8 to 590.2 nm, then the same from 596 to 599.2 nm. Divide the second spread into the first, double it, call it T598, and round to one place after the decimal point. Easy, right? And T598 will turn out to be 5.3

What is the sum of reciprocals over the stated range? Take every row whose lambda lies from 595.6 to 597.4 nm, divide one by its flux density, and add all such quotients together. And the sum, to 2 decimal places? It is 0.23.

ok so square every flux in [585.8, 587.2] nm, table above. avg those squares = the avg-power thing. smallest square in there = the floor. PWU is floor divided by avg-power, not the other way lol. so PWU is 0.87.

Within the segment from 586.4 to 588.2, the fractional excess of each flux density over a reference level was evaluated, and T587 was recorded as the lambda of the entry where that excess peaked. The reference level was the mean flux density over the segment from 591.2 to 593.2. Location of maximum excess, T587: 587.70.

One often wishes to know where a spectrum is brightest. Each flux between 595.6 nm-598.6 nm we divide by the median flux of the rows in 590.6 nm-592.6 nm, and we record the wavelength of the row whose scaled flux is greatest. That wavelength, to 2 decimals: 598.50 nm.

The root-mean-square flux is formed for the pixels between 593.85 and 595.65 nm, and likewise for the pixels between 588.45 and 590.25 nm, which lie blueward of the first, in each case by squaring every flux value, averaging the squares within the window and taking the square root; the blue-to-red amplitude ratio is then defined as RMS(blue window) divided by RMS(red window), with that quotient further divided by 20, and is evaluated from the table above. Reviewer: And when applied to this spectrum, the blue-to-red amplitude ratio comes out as 0.042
